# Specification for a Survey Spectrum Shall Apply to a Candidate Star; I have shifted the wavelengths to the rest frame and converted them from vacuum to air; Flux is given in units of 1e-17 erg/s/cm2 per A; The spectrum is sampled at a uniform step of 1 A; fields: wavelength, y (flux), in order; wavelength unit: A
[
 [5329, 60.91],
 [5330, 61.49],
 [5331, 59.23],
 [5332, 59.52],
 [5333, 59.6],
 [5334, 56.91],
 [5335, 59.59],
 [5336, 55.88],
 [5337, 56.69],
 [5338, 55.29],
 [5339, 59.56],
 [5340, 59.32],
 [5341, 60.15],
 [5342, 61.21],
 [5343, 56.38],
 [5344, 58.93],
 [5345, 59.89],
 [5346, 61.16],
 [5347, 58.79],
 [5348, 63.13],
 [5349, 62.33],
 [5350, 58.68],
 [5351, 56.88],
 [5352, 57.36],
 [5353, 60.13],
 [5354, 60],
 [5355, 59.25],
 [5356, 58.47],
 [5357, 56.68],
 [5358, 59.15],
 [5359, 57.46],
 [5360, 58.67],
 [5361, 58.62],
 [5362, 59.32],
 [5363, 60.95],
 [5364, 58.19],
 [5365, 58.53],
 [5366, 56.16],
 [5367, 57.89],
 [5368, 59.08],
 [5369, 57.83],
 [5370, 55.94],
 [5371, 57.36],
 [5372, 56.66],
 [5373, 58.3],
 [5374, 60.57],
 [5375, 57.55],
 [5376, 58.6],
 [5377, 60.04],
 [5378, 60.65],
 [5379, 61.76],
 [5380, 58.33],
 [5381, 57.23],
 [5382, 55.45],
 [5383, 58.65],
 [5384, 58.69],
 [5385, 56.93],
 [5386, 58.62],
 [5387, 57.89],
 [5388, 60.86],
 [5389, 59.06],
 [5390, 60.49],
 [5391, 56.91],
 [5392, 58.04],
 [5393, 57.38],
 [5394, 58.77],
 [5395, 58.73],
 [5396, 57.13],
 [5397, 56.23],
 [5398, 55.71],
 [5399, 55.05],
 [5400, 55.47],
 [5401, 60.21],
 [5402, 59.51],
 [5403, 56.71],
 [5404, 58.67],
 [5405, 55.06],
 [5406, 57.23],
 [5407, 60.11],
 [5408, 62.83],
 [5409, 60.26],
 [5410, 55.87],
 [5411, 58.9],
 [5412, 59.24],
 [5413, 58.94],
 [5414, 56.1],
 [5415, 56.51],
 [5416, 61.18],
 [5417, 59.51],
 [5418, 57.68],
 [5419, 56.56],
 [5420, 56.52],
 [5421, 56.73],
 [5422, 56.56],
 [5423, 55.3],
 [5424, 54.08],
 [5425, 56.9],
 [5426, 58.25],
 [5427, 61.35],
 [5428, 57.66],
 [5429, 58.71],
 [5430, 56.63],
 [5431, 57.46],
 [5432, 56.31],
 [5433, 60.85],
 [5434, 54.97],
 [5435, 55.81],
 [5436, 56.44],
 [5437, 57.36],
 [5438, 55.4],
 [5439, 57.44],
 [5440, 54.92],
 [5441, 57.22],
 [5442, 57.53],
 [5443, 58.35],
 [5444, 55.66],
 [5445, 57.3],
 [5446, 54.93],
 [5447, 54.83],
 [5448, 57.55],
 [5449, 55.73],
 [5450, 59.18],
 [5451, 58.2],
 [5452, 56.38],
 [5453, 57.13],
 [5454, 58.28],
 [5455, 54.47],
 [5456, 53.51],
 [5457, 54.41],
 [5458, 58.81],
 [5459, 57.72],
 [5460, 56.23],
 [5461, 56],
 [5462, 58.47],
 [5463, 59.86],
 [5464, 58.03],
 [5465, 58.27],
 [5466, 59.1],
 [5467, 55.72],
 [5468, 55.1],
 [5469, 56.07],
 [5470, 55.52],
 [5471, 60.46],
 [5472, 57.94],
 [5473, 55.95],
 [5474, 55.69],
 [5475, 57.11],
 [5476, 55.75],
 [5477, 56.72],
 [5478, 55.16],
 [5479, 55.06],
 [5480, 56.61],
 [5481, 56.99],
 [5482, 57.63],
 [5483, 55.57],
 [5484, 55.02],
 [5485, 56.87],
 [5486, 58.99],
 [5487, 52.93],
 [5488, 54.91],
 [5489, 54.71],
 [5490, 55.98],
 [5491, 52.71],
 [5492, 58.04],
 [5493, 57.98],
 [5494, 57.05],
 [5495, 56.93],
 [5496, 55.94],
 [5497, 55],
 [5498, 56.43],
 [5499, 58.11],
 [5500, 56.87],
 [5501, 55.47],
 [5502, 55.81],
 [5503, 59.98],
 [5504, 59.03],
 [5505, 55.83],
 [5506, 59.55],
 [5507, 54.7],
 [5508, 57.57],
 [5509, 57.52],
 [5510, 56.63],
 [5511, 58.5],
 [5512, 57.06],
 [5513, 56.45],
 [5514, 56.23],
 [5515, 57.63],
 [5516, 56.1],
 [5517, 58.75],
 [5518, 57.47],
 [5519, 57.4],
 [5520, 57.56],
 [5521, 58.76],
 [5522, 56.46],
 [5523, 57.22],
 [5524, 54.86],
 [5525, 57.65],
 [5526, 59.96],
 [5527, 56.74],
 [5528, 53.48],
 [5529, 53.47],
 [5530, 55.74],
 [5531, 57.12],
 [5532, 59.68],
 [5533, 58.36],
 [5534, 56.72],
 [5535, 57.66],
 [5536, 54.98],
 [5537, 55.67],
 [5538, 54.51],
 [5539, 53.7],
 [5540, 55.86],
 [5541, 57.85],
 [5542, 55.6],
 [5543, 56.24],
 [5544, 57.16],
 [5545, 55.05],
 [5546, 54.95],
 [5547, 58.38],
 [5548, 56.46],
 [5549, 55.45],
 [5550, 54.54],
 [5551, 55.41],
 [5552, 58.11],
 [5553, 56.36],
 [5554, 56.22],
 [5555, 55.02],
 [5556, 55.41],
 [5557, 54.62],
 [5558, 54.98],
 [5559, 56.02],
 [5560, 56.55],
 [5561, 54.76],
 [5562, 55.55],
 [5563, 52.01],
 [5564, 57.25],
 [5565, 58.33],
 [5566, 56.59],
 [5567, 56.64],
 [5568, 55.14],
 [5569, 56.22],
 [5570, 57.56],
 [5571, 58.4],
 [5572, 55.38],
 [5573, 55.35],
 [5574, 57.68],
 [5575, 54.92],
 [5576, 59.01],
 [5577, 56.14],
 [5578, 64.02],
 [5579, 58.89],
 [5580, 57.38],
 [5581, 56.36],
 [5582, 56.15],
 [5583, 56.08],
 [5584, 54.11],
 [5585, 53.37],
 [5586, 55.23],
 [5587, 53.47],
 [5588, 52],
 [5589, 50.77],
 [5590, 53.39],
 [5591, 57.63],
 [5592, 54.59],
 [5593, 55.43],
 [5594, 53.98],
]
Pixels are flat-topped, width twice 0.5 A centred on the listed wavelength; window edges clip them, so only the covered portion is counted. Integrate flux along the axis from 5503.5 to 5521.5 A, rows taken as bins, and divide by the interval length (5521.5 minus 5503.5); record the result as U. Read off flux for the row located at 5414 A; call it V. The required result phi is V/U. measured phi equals 0.98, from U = 57.4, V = 56.1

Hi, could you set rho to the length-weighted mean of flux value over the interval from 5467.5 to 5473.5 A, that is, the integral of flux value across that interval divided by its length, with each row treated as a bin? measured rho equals 56.8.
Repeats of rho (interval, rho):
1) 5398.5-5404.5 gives 57.6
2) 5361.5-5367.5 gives 58.5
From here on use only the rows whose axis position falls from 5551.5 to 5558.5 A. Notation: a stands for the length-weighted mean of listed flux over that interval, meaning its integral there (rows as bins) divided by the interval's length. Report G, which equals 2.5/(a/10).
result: 0.448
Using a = 56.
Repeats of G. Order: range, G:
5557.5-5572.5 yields 0.446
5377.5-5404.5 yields 0.430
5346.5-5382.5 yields 0.426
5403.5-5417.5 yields 0.427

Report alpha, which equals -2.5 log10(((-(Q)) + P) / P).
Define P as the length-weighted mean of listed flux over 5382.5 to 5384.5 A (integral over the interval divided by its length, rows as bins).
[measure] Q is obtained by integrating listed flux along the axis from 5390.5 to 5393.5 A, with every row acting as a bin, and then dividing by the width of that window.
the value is 4.20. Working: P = 58.67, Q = 57.4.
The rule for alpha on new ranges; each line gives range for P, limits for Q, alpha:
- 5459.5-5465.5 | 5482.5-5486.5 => 4.21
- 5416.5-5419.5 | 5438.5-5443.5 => 4.62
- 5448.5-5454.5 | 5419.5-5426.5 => 4.25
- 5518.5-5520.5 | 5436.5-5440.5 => 4.20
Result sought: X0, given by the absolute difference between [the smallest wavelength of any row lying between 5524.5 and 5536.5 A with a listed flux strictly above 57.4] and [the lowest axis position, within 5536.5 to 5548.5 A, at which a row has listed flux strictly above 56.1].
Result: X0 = 16 A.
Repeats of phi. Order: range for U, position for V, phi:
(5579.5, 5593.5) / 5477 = 1.04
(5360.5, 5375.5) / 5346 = 1.05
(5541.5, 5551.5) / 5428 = 1.03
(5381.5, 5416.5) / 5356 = 1.01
